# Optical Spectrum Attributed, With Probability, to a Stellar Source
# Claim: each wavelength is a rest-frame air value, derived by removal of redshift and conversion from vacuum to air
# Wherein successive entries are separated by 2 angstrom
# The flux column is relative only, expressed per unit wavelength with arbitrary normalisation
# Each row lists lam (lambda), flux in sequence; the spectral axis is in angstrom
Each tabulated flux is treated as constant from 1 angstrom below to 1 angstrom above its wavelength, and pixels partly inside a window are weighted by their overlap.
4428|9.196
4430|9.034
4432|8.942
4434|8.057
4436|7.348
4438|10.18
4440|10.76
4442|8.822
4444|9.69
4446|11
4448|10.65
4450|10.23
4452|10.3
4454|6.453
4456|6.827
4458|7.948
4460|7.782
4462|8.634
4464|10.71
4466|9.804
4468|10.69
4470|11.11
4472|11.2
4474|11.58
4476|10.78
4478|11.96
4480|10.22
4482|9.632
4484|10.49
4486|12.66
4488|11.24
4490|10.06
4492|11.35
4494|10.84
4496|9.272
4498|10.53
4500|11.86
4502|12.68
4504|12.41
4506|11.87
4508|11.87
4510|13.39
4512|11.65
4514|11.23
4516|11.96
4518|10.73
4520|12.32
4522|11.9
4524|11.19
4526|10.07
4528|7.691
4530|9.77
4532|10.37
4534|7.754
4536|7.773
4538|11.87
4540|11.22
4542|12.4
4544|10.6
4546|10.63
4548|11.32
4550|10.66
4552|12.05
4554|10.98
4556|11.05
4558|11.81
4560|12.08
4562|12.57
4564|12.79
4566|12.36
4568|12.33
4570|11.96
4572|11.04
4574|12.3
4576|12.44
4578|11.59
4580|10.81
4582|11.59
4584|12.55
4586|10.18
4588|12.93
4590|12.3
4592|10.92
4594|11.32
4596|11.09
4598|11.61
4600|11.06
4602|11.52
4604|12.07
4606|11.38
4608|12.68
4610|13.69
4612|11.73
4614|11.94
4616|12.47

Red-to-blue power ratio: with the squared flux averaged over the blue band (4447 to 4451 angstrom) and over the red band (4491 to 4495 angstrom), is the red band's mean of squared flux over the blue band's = 1.13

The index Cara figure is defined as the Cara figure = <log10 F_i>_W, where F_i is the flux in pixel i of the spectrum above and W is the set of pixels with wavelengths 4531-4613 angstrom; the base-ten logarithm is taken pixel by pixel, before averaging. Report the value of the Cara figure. 1.06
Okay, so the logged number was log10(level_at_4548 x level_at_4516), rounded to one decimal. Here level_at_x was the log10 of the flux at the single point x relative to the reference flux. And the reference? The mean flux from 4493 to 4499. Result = -2.5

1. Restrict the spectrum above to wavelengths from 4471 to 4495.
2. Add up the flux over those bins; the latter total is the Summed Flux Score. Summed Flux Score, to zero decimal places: 132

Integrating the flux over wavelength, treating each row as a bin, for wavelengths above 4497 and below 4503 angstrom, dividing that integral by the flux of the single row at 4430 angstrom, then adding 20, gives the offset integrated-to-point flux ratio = 27.8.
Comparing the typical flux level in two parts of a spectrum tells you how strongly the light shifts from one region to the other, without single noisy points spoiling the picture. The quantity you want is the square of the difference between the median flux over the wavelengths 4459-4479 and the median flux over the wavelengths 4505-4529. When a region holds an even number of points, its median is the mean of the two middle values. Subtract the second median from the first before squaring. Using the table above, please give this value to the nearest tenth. 1.0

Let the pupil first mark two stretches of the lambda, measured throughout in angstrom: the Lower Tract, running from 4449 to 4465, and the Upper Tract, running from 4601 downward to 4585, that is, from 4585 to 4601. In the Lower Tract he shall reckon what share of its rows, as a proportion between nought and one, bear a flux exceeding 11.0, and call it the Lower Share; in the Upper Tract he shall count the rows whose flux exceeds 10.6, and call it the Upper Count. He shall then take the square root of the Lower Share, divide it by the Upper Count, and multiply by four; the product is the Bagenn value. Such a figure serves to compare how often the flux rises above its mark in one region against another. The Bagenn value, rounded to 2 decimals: 0.00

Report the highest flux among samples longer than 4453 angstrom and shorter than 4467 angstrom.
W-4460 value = 10.71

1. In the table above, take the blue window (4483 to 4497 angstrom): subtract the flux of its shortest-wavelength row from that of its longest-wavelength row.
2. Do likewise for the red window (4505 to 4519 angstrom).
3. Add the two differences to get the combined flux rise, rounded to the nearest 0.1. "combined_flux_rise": -2.4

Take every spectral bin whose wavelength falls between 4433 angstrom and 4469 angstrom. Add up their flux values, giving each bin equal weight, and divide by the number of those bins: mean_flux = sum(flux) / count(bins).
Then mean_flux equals 9.2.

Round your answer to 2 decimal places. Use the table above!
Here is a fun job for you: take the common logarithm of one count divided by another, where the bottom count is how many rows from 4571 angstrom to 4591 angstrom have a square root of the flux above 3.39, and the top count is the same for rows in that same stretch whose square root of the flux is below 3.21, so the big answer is -0.85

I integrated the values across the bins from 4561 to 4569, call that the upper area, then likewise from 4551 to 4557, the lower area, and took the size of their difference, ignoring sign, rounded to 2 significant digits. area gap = 32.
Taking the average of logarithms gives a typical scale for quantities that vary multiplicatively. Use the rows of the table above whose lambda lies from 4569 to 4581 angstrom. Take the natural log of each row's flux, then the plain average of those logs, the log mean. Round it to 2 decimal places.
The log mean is 2.46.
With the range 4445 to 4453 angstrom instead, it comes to 2.36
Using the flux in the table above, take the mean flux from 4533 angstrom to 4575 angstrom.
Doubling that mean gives 22.6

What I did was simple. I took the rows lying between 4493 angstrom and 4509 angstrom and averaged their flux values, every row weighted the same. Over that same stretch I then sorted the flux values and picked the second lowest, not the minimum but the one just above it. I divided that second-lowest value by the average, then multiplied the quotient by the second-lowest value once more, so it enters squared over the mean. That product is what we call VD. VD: 9.7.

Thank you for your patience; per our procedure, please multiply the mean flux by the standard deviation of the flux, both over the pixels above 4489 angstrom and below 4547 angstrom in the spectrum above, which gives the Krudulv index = 16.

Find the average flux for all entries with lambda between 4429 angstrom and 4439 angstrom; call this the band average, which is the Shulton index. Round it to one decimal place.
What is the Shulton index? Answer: 8.7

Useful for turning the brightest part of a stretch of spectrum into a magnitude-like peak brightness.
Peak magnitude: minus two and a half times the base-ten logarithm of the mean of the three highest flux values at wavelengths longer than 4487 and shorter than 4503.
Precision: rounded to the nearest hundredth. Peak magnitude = -2.69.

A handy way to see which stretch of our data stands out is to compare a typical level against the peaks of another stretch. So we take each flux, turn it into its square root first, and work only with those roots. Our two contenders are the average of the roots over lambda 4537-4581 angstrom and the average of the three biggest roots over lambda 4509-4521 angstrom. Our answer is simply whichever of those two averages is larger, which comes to 3.54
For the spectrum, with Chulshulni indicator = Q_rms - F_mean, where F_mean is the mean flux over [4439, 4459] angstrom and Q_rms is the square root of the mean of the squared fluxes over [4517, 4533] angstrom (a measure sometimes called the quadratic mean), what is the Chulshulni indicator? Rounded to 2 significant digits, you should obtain 1.3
